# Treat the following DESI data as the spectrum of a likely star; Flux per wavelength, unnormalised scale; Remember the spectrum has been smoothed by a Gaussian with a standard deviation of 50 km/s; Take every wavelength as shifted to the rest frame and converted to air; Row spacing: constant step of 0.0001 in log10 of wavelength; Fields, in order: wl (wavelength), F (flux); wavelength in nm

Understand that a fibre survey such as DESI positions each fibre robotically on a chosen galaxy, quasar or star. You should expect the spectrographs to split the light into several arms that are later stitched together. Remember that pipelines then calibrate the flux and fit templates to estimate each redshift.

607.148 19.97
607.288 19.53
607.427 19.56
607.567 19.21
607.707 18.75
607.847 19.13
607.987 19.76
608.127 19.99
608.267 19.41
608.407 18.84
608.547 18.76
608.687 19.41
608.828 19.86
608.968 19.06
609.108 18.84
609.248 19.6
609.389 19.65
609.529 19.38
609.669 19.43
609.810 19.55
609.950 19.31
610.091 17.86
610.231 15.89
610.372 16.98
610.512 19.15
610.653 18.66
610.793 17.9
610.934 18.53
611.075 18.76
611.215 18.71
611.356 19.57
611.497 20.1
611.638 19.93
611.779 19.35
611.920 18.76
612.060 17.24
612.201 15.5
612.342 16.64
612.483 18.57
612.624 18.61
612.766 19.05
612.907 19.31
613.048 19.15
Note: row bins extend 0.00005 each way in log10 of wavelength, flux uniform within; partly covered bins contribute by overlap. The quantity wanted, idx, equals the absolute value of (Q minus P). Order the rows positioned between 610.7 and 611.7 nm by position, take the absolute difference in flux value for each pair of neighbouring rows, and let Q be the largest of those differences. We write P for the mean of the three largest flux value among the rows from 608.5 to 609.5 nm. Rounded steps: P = 19.7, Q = 0.86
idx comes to 18.8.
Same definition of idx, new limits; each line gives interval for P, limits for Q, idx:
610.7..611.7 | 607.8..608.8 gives 19.2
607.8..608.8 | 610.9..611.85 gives 18.9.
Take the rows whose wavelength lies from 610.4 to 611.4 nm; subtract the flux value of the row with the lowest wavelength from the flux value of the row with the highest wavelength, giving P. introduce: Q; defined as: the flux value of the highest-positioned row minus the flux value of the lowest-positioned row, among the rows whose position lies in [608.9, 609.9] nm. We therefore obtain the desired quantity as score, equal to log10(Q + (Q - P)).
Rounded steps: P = 0.4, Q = 0.49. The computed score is -0.3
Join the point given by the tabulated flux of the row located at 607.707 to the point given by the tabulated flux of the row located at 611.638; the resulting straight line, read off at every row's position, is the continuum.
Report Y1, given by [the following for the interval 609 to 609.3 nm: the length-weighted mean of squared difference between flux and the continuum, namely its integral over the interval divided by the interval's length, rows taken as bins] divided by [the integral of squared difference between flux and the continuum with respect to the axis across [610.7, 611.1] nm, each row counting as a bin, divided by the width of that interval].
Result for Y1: 0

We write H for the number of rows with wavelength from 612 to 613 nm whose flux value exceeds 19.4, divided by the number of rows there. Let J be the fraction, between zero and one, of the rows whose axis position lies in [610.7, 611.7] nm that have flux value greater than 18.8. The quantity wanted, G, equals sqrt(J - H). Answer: 0.65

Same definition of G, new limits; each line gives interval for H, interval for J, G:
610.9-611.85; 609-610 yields 0.76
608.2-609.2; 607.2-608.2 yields 0.65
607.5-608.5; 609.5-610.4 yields 0.38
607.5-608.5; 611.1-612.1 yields 0.38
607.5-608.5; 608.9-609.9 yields 0.76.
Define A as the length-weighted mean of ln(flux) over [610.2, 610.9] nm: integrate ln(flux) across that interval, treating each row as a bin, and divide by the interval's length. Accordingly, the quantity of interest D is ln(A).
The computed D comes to 1.06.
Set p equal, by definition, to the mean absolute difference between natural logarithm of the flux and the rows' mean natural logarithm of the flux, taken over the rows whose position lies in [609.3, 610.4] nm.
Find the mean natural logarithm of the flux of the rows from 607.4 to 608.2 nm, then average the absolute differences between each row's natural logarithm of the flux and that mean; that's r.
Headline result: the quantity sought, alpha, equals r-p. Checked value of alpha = -0.047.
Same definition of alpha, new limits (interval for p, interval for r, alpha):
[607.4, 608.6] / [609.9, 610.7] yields 0.041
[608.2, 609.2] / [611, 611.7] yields 0.011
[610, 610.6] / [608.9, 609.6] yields -0.044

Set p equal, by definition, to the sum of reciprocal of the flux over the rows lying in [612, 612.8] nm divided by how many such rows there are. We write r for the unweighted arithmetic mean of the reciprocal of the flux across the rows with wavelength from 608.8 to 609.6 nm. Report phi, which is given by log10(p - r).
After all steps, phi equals -2.26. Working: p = 0.0571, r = 0.0516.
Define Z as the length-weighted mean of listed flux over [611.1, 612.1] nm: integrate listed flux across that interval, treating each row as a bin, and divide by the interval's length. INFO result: 19.1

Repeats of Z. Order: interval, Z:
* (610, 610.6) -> 17.6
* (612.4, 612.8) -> 18.6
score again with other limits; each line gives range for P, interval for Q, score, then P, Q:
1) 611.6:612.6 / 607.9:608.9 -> 0.2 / -1.4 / 0.10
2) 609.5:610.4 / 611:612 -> 0.4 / -2.4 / 0.00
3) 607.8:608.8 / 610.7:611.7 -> 0.6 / 0.3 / 2.03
